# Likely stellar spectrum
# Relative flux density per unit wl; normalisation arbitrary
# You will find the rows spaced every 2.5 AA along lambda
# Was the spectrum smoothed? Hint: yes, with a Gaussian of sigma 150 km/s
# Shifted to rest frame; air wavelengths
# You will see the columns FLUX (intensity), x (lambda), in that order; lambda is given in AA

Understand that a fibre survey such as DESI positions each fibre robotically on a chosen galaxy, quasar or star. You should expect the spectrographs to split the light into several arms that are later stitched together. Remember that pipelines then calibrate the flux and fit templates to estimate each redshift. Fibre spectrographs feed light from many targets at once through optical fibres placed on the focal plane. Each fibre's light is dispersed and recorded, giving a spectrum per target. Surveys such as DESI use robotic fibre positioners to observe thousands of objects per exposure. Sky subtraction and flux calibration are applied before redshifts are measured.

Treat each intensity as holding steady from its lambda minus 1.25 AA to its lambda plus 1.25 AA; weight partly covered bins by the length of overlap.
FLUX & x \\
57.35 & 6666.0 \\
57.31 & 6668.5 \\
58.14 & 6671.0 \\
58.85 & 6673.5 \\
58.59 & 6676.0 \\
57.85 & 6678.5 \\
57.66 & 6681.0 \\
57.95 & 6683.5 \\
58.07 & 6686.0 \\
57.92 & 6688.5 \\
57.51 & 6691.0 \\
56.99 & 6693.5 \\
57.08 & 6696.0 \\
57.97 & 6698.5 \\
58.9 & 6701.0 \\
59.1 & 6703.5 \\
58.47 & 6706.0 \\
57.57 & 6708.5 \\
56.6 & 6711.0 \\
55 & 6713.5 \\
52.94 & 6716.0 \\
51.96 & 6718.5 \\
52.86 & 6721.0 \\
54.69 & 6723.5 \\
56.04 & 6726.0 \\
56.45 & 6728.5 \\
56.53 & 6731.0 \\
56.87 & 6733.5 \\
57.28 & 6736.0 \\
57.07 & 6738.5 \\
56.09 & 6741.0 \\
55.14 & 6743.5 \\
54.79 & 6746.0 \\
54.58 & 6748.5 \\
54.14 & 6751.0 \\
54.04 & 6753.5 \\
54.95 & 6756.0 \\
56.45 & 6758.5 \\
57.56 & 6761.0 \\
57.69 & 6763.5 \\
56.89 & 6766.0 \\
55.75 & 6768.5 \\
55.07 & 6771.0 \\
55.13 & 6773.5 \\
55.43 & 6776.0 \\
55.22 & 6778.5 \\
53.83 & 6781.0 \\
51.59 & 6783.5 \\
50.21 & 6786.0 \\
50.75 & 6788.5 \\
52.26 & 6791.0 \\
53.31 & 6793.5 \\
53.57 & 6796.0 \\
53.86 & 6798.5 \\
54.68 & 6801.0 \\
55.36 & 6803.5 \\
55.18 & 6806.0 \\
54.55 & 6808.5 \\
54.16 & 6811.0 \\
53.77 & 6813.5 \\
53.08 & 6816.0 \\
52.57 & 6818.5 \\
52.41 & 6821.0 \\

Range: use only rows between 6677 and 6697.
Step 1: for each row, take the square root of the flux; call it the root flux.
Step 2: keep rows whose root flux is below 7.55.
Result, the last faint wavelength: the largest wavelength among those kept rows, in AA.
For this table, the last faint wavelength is 6693.5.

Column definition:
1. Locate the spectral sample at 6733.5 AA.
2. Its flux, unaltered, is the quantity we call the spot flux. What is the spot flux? 56.87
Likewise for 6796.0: 53.57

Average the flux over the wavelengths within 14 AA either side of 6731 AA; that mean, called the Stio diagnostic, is 55.5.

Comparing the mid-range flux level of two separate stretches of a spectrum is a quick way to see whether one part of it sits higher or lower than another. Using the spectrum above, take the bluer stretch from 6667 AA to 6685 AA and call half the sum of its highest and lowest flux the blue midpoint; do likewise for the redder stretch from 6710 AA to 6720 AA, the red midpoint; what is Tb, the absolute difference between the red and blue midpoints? 3.8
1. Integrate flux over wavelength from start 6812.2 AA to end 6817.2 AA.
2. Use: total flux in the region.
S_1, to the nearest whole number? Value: 267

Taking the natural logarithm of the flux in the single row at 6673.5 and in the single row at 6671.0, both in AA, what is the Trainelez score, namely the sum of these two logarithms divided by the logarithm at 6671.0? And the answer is 2.00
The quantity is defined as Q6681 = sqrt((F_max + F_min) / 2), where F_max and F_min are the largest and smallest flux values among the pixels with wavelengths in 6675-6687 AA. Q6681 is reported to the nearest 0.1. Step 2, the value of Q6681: 7.6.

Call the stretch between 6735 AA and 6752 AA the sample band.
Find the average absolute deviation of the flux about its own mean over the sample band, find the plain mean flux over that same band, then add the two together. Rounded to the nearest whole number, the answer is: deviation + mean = 57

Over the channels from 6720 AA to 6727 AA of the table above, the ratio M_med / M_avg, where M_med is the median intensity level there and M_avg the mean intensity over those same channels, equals 1.00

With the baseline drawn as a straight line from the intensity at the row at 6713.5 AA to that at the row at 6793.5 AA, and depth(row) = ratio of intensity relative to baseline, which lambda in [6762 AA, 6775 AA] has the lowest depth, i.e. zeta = 6771.0 AA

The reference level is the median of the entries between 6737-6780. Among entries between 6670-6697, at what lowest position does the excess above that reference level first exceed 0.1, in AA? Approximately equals 6671.0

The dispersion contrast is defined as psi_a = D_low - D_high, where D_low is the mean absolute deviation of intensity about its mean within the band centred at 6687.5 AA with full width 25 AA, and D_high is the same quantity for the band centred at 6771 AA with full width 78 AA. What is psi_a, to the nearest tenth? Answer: -1.0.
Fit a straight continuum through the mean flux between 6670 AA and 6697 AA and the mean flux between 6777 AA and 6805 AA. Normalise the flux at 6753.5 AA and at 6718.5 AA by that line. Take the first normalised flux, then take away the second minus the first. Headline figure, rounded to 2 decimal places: 1.05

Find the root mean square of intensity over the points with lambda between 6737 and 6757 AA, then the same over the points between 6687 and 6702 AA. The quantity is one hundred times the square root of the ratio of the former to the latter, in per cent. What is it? 97.7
